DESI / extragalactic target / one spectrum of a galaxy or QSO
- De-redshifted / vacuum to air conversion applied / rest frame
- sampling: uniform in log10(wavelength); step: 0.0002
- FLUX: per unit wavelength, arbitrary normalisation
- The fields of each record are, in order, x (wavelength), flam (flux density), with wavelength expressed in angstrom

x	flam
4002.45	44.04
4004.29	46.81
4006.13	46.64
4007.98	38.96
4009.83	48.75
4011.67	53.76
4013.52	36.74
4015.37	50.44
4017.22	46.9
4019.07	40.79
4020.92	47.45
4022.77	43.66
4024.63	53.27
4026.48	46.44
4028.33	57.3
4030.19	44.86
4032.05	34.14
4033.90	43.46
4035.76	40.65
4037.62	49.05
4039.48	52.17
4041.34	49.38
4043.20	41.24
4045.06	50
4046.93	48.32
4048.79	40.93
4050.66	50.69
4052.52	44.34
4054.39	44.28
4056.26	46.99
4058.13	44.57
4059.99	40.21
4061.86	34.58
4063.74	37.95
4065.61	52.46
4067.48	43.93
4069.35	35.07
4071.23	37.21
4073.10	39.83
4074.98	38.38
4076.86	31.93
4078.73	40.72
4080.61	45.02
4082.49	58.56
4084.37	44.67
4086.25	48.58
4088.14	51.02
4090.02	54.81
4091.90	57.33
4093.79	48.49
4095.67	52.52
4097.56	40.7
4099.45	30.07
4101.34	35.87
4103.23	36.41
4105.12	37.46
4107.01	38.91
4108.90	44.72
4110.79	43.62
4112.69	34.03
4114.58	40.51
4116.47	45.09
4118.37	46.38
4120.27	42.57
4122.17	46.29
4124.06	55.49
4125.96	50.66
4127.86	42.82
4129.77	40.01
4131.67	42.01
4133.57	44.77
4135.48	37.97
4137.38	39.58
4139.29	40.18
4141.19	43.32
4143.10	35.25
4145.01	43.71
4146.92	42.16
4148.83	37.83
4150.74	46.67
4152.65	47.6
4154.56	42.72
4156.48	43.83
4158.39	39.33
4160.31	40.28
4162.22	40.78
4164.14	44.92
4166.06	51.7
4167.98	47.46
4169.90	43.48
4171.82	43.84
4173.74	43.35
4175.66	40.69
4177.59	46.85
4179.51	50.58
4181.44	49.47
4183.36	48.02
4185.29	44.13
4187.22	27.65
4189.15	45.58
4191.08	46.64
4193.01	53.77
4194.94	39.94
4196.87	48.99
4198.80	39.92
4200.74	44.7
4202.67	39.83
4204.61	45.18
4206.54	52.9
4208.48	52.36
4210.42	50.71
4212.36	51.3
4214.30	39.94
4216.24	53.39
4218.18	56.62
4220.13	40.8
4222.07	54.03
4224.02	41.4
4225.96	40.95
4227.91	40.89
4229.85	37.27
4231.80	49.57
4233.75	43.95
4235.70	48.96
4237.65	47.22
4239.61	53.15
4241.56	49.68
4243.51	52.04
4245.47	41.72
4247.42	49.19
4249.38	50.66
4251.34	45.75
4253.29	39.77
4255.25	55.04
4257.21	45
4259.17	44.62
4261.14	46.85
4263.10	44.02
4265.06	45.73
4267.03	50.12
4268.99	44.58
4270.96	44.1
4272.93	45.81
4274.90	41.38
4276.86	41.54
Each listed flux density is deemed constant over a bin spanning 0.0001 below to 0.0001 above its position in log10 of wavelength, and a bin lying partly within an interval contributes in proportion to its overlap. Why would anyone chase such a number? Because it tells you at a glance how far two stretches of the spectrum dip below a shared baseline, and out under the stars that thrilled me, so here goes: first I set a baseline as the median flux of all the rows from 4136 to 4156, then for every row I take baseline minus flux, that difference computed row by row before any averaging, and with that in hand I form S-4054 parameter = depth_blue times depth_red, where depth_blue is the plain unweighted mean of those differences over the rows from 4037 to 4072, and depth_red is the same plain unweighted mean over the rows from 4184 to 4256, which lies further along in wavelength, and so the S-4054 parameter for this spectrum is 7.6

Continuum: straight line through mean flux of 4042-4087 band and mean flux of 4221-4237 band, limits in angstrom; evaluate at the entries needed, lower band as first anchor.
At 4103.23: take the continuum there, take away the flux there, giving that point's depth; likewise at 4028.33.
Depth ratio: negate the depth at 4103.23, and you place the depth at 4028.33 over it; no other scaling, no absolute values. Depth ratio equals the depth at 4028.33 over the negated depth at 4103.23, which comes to 2.0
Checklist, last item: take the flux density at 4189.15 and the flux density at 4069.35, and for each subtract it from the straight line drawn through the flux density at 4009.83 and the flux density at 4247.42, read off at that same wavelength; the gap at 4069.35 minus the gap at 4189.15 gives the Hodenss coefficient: 10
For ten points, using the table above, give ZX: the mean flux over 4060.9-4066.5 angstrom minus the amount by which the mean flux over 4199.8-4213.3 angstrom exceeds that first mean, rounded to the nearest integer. 35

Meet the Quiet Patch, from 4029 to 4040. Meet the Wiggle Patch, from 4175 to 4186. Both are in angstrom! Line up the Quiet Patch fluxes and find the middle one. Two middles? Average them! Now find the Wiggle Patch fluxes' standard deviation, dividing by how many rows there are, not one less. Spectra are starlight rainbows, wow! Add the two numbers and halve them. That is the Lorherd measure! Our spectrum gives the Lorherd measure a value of 23.8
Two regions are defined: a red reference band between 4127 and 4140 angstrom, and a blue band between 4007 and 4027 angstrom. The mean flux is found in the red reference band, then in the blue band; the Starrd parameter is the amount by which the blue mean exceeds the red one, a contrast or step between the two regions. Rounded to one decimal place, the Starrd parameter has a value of 5.1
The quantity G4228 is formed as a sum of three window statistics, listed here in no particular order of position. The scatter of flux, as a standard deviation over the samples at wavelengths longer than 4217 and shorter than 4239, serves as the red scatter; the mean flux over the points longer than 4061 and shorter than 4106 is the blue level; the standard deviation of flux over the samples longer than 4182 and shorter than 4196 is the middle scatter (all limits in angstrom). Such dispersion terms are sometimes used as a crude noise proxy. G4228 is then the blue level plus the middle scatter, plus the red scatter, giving 57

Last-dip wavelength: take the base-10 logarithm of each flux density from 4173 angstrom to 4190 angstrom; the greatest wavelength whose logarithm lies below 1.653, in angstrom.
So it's 4187.22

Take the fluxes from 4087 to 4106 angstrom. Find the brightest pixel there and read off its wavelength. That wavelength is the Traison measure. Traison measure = 4091.90 angstrom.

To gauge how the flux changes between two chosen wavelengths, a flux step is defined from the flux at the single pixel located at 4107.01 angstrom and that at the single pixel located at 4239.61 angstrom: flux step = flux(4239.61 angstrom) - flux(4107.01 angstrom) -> 14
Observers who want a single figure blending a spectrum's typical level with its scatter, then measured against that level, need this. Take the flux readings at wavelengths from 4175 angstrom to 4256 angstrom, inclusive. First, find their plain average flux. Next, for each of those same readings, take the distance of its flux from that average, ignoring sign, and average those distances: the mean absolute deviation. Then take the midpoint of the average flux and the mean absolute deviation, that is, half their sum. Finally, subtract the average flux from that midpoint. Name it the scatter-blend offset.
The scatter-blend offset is -20.8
